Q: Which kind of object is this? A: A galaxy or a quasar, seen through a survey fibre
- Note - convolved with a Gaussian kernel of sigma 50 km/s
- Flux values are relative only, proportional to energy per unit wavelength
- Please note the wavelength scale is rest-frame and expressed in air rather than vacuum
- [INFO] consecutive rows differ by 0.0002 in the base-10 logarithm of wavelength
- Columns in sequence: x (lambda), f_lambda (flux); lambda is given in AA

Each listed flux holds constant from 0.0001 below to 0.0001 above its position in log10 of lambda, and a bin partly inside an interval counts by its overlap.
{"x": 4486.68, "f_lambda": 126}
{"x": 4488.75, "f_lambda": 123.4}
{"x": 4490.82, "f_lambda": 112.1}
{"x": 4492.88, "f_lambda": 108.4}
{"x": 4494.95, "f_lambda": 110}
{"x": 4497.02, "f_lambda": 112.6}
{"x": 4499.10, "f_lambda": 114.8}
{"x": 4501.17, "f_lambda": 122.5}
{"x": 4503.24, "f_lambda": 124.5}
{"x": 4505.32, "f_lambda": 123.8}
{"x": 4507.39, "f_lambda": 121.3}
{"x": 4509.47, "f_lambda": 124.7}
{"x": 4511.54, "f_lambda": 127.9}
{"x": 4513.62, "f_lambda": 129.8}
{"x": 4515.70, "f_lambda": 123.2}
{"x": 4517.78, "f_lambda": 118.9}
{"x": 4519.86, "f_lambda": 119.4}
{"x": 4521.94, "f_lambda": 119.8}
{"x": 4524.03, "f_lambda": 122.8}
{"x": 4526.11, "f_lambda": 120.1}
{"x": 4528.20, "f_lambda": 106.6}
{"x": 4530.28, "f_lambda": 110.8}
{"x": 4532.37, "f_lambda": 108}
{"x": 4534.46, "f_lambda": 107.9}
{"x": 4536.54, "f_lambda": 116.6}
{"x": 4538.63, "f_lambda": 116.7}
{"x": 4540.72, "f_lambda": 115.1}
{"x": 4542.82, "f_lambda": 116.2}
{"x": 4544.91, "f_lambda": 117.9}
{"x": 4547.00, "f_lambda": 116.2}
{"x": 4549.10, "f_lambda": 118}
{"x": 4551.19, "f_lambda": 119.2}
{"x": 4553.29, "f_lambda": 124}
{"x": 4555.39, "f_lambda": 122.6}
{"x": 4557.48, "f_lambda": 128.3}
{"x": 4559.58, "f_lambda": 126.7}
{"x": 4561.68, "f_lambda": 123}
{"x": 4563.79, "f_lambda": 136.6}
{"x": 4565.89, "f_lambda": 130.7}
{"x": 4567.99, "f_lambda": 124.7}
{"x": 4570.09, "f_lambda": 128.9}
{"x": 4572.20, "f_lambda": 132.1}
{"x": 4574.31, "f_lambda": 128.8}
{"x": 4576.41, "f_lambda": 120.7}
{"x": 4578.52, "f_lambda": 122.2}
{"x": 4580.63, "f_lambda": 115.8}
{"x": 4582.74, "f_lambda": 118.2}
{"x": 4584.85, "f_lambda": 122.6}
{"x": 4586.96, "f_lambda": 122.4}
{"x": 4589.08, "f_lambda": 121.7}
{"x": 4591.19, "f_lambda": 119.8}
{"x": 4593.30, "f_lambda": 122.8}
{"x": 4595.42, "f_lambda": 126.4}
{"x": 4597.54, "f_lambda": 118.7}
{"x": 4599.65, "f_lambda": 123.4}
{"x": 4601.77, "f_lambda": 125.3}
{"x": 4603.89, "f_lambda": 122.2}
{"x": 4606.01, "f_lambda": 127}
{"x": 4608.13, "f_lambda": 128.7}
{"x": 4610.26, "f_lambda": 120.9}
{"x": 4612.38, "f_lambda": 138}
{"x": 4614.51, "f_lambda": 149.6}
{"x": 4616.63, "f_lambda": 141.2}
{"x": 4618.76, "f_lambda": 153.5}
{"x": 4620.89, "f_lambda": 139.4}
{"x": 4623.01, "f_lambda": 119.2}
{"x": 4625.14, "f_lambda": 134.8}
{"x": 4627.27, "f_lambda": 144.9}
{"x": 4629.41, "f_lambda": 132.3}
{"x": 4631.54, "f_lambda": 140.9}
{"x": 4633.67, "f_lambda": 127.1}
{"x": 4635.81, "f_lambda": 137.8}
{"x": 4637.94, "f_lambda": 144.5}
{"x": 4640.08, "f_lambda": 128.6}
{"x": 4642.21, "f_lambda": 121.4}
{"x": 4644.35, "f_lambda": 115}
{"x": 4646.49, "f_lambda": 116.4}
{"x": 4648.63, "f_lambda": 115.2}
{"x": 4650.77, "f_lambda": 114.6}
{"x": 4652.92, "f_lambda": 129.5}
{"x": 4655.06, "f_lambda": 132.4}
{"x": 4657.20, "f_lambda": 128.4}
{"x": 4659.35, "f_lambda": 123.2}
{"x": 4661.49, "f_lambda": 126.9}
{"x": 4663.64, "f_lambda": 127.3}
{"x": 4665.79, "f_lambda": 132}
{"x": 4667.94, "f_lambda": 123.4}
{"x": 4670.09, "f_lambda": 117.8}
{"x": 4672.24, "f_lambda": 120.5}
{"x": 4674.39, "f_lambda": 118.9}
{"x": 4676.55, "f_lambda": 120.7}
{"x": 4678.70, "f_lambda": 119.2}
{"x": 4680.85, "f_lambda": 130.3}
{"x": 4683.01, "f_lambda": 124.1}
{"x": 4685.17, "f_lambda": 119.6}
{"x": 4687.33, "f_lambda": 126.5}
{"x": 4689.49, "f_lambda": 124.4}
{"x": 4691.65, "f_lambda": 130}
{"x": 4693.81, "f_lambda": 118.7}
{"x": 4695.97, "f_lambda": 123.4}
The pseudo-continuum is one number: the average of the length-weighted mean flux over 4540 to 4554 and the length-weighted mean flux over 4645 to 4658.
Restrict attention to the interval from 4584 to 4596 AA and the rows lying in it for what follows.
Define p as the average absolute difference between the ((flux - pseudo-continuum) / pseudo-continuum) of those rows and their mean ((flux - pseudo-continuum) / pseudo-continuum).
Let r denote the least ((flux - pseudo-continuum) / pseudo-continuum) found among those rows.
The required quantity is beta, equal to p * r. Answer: 0.0000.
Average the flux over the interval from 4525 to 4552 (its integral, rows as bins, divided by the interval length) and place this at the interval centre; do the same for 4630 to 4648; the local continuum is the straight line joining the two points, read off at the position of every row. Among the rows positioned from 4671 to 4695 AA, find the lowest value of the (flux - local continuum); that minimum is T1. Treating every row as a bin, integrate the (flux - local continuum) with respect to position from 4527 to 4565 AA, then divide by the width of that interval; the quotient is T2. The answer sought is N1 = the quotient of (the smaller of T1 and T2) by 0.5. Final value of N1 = -36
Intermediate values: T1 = -18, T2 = 3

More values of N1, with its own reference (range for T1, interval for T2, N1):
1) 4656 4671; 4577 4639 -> -31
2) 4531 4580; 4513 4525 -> -12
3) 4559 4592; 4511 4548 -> -9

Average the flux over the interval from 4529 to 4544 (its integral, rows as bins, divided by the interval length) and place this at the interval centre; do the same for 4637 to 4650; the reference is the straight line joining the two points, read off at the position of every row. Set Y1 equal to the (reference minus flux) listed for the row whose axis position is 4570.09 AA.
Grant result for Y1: -13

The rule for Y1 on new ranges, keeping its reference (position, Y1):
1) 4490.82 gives -3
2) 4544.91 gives -4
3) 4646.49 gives 7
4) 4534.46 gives 5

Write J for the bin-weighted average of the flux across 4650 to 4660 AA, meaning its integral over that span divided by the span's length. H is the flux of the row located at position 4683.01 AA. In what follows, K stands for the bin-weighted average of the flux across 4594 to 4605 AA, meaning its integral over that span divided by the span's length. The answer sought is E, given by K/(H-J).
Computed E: -65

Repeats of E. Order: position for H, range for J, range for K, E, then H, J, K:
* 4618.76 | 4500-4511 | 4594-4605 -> 4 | 153.5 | 124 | 123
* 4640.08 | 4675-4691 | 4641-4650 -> 23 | 128.6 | 124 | 117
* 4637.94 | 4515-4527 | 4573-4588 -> 5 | 144.5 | 121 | 122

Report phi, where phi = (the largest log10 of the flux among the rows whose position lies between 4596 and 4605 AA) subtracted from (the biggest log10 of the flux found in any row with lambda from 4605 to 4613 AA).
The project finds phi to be 0.04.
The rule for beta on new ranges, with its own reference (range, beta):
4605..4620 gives 0.0005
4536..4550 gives -0.0003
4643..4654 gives -0.0018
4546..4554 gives -0.0006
